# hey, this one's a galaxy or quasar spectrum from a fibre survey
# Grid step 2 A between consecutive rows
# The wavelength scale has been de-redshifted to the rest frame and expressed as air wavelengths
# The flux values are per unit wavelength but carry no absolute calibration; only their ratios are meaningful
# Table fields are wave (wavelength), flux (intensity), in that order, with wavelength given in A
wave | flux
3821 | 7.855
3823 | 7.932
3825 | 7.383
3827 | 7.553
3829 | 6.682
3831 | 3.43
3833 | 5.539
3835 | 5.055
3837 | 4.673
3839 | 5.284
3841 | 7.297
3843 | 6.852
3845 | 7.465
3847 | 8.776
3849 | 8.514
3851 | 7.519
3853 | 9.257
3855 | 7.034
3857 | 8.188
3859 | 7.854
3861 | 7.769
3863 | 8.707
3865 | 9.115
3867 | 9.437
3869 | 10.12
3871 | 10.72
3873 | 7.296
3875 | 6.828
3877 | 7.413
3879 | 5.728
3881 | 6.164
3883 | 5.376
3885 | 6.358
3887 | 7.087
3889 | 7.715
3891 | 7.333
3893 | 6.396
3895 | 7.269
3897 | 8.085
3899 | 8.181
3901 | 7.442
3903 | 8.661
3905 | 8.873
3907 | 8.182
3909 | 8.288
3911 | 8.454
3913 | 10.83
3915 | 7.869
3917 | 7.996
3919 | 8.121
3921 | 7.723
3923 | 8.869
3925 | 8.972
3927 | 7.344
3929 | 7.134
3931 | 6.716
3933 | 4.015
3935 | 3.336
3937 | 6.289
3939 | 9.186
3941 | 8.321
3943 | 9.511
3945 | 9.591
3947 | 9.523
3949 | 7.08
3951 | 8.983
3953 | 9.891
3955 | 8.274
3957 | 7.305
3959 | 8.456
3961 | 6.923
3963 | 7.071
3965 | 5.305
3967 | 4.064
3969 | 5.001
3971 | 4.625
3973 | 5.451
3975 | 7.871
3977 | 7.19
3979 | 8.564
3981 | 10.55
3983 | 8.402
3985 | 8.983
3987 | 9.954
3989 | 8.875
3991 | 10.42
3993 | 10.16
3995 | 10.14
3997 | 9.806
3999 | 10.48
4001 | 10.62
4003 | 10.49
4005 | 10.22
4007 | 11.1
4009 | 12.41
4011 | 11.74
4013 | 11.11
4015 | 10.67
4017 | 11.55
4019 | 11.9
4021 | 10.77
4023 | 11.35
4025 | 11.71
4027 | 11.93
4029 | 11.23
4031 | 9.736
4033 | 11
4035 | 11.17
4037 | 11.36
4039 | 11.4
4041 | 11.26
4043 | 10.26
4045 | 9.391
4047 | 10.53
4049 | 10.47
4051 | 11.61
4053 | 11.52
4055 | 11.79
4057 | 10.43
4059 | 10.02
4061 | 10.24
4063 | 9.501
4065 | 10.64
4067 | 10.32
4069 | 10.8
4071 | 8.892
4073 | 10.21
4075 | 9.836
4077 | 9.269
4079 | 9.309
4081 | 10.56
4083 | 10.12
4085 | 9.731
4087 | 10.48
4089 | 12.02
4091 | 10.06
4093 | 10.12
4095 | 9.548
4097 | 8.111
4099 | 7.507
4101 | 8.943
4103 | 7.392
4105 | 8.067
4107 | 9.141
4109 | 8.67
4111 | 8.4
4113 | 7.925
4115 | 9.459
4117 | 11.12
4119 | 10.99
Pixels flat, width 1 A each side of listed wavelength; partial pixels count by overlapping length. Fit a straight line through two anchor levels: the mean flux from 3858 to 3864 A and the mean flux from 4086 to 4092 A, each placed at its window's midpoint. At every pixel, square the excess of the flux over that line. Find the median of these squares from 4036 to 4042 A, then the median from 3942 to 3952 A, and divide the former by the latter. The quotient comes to 7.5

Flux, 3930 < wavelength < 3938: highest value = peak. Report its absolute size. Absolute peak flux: 6.7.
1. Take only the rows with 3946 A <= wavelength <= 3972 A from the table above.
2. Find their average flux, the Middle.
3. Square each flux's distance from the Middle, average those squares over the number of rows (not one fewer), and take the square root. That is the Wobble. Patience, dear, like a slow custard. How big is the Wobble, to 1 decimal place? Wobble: 1.8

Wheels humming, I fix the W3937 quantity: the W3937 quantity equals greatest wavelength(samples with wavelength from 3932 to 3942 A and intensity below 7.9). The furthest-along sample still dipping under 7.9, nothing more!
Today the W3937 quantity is 3937 A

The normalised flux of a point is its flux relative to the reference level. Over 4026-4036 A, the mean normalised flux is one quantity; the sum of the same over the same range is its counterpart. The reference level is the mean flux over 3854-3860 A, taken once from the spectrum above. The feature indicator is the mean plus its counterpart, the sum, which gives 9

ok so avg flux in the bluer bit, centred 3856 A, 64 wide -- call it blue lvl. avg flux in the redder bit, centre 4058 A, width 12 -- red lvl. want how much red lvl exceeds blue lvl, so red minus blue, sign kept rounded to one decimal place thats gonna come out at 3.3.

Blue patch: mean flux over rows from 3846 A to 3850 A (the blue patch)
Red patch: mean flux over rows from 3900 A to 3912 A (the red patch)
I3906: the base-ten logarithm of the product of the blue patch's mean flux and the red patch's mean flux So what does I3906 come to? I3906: 1.86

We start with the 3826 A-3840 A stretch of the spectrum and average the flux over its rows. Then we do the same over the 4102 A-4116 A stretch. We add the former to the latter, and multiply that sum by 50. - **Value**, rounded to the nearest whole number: 695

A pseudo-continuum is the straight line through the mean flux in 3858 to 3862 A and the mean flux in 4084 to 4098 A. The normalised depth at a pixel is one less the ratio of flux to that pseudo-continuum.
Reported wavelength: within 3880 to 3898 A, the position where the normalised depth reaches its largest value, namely 3883 A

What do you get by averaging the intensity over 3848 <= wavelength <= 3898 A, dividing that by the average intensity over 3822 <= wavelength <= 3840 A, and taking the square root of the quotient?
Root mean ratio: 1.14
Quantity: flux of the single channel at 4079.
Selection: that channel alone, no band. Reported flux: 9.309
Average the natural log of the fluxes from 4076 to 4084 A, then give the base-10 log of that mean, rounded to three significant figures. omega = 0.358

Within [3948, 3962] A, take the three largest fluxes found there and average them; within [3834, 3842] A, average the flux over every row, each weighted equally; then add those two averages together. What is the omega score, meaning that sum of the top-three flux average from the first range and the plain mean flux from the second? 14.7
